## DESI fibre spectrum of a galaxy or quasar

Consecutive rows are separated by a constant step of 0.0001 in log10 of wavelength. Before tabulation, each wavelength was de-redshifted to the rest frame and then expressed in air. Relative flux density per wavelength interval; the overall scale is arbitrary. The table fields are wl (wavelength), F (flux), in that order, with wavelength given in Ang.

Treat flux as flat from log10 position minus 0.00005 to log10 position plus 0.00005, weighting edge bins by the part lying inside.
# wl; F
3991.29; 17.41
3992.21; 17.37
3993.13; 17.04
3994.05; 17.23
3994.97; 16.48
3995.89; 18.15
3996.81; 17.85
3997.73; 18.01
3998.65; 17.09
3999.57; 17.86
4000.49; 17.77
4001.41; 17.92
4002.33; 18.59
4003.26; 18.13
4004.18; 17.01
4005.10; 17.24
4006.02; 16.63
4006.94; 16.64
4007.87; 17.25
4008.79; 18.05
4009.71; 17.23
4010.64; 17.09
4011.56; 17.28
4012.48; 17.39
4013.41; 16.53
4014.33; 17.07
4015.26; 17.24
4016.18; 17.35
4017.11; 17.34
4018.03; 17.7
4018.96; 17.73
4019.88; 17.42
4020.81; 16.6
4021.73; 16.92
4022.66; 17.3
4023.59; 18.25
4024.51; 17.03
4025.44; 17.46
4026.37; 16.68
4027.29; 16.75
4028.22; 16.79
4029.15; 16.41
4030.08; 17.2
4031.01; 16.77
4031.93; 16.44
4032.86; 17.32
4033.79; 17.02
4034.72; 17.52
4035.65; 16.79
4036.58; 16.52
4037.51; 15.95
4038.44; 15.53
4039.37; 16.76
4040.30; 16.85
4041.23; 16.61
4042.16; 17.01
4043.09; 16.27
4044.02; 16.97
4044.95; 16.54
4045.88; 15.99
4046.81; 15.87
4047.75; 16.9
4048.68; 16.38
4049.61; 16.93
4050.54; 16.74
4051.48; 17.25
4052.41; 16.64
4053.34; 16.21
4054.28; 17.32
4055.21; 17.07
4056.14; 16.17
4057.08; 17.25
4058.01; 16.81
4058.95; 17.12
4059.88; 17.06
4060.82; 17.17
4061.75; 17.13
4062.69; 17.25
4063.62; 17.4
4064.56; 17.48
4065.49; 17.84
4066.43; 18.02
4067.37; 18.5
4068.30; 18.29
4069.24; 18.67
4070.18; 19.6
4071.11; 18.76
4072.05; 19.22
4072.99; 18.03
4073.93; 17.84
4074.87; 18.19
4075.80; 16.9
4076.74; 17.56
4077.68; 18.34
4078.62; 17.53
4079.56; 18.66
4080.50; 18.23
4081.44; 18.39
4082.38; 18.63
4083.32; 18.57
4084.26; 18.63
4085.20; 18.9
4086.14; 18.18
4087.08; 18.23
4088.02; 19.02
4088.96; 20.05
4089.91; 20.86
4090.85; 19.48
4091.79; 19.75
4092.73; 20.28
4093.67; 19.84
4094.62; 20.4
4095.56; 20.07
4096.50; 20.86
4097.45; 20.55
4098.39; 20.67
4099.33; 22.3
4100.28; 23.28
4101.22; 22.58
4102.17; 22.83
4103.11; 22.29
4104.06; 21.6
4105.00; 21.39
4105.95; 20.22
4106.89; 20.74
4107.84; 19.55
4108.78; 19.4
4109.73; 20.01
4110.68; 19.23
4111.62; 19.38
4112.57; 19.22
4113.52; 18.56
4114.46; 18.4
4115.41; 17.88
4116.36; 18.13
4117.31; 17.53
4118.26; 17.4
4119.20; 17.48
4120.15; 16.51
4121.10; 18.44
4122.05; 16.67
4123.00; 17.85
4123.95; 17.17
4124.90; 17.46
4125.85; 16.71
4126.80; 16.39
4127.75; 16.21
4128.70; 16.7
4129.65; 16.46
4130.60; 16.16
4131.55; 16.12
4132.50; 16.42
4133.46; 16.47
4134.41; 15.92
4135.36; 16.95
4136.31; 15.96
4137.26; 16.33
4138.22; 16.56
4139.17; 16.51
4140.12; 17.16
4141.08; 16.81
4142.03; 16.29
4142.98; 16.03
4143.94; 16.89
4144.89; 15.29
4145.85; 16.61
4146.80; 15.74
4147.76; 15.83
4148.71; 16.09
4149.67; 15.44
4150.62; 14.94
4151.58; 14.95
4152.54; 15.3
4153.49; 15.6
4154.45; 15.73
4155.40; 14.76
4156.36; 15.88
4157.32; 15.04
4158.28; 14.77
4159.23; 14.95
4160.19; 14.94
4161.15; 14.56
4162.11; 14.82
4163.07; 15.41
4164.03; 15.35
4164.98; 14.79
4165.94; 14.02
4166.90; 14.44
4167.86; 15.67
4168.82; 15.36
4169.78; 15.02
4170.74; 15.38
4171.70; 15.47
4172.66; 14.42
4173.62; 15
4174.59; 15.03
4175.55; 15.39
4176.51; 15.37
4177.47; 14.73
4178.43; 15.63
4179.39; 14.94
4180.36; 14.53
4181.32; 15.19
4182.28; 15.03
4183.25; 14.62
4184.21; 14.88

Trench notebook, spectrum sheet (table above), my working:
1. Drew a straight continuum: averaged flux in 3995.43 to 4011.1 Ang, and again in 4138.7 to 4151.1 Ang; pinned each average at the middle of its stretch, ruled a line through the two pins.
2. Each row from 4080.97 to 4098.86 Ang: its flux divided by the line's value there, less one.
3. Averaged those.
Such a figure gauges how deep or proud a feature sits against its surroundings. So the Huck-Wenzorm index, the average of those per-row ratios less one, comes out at 0.17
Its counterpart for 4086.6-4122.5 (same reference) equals 0.20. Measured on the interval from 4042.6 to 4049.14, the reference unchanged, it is -0.04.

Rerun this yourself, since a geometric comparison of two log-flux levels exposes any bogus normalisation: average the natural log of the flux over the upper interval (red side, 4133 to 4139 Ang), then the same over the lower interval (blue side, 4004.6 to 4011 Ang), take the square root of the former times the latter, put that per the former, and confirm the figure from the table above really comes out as 1.008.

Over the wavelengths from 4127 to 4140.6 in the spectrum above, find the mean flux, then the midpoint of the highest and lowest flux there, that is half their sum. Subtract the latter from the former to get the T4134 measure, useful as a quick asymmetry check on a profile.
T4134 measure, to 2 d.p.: -0.12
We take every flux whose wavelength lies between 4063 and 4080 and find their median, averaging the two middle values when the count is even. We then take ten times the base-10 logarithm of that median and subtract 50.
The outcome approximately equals -37.4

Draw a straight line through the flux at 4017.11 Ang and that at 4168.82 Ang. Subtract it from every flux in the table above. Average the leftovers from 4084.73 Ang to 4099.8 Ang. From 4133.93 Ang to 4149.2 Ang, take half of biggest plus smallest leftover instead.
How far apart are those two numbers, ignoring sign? 3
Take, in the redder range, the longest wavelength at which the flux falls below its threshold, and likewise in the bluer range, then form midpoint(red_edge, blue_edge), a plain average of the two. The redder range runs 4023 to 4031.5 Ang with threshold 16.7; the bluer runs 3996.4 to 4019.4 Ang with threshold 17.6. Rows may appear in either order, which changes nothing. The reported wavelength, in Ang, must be 4023.1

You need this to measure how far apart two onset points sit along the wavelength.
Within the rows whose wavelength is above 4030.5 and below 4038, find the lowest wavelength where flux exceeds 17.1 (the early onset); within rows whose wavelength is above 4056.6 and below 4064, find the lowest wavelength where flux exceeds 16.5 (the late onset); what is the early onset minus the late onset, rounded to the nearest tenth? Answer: -24.2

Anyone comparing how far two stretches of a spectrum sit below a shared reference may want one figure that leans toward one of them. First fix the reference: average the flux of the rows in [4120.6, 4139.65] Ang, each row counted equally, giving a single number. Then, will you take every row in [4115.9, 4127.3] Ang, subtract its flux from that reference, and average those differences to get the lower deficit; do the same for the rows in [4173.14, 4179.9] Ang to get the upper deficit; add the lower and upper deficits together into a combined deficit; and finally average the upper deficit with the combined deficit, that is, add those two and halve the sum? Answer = 1.2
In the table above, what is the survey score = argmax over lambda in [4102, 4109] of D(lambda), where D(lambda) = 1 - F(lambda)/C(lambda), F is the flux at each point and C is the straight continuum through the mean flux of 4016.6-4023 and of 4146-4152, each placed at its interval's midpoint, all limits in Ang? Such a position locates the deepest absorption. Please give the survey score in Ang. 4108.78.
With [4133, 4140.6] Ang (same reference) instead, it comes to 4134.41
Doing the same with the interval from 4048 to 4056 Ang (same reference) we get 4053.34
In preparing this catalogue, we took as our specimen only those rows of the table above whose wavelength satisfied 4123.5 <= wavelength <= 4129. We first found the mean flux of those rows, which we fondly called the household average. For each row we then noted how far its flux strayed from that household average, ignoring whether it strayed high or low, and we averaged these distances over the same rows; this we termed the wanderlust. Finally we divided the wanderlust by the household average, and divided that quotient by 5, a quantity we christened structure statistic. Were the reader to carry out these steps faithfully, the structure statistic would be 0.0043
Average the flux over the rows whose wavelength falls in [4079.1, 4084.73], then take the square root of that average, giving 4.3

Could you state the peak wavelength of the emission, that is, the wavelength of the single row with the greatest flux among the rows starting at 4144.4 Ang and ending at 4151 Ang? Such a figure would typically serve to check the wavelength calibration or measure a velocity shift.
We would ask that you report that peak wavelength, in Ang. 4145.85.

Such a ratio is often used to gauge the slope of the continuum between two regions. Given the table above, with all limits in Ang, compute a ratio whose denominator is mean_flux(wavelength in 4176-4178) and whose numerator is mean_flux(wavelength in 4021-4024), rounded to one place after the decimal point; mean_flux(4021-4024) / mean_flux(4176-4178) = 1.2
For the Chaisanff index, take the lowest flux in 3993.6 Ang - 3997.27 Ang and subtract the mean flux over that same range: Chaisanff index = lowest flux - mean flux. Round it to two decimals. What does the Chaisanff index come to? -0.95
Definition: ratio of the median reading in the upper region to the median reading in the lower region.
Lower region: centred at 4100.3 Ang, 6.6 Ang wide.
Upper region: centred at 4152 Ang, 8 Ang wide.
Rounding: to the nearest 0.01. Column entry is 0.69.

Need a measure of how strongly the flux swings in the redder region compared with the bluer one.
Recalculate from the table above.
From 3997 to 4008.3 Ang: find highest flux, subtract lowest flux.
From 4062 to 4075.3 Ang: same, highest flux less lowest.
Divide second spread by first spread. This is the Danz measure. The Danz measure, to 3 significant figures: 1.20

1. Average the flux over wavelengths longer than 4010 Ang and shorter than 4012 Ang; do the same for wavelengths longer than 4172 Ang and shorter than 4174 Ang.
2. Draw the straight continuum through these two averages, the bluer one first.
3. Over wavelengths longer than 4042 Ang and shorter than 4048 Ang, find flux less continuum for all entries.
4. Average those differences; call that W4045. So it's -0.2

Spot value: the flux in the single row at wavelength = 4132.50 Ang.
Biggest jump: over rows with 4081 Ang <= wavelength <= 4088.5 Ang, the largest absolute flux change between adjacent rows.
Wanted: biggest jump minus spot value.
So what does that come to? -15.6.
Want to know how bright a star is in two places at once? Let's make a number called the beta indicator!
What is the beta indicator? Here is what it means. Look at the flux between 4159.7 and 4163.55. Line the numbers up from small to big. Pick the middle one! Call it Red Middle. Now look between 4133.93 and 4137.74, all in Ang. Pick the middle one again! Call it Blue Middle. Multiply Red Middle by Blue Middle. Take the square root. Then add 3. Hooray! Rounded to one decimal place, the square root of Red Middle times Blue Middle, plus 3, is 18.5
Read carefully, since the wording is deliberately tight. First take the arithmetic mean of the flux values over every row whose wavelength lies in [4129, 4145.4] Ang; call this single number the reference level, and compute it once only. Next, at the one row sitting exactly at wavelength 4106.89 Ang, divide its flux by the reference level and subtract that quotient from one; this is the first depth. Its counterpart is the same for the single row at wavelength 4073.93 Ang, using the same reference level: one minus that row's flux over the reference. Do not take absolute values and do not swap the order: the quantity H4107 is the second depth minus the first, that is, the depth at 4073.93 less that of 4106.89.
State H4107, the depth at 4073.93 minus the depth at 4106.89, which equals 0.18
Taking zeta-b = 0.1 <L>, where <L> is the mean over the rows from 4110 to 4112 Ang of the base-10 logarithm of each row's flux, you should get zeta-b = 0.129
